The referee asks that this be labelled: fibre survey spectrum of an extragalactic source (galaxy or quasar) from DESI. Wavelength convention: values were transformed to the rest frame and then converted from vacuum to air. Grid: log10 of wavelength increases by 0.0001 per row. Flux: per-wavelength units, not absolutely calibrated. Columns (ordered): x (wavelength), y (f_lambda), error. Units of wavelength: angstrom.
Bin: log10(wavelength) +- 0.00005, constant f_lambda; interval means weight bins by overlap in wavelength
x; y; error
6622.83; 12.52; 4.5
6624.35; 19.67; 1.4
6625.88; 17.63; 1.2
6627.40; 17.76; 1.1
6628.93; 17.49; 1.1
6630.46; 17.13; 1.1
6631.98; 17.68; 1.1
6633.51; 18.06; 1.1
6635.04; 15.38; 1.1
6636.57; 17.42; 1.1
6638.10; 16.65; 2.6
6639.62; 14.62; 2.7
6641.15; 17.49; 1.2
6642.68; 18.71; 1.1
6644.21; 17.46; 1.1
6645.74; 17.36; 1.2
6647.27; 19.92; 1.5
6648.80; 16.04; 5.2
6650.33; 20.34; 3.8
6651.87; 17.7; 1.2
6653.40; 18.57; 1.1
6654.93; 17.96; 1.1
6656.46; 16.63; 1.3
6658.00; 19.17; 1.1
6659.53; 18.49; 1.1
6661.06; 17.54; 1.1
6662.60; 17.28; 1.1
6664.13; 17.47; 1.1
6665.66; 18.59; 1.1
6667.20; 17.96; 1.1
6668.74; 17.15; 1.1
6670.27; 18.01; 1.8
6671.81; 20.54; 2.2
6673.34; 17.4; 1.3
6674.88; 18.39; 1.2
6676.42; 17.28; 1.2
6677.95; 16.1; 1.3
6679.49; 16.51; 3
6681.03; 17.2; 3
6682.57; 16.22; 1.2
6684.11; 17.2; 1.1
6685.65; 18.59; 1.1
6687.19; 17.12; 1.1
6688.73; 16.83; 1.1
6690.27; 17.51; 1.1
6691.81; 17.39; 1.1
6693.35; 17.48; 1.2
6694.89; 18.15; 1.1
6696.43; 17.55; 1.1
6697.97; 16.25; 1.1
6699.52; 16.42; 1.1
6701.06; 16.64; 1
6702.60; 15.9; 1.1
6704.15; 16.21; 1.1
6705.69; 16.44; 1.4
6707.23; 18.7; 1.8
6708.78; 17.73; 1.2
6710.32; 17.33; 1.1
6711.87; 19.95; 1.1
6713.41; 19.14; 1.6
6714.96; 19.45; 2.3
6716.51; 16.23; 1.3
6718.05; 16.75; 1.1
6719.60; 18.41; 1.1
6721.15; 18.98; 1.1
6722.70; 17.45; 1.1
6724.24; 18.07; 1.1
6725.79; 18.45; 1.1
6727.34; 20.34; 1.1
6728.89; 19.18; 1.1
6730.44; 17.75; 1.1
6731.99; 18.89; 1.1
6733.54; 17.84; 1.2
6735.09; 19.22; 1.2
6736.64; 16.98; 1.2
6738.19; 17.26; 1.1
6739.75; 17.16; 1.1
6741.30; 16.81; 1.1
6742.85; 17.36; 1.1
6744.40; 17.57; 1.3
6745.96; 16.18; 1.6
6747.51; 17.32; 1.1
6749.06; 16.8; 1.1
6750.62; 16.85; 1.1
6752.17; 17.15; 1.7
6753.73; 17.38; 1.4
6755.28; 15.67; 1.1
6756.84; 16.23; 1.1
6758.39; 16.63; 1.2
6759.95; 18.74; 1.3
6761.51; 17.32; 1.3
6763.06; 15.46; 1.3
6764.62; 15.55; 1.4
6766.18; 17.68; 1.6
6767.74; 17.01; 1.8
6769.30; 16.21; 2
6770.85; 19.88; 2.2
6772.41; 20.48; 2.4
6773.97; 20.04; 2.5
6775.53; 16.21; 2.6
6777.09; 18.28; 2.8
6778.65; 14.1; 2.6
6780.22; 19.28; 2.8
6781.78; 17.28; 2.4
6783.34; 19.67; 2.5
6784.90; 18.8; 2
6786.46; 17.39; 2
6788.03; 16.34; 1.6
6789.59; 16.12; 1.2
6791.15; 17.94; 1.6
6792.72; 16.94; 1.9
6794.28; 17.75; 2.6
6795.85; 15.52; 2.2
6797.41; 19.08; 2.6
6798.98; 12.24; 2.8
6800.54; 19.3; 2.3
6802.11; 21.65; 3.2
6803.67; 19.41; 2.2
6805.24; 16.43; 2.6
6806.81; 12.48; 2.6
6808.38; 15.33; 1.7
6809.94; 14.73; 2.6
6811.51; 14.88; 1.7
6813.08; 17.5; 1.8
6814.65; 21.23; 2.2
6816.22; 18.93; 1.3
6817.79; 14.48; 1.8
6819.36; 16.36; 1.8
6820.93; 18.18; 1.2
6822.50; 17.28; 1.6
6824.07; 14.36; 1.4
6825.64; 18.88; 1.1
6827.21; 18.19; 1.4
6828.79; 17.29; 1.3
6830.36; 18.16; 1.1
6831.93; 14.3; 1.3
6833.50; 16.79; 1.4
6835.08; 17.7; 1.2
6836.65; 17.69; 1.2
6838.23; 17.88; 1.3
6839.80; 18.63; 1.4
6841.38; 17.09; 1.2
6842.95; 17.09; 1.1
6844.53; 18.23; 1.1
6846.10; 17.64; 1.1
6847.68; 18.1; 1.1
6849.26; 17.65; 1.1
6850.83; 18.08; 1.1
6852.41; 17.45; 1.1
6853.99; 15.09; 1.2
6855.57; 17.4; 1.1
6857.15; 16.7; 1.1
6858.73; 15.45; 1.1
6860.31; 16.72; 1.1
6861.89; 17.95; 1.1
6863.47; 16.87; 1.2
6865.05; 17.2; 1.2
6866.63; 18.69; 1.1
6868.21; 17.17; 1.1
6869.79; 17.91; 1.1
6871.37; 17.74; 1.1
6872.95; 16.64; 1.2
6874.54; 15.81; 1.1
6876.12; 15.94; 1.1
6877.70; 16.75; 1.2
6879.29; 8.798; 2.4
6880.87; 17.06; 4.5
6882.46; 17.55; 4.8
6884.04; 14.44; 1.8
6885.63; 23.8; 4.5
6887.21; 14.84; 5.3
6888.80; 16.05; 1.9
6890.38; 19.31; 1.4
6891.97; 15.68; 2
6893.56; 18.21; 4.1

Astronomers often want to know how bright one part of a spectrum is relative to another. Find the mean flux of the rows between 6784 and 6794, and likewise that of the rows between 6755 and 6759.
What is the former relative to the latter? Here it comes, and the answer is 1.07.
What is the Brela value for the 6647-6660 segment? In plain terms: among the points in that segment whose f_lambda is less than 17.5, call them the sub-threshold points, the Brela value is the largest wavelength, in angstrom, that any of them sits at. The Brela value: 6656.46 angstrom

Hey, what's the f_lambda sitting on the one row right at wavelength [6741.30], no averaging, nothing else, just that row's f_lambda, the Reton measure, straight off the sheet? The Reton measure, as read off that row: 16.81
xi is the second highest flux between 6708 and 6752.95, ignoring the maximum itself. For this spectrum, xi 19.95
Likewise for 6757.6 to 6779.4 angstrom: 20.04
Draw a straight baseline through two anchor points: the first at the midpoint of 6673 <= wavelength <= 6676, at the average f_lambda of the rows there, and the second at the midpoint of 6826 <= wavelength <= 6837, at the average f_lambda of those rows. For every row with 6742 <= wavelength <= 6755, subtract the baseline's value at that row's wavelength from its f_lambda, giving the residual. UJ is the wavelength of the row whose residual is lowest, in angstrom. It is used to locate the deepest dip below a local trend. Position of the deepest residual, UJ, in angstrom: 6745.96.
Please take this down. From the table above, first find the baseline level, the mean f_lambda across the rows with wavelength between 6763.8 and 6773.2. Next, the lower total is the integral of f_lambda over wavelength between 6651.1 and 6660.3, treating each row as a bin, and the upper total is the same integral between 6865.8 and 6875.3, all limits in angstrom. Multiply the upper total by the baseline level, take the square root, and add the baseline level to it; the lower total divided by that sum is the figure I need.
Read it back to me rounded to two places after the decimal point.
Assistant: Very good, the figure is 2.31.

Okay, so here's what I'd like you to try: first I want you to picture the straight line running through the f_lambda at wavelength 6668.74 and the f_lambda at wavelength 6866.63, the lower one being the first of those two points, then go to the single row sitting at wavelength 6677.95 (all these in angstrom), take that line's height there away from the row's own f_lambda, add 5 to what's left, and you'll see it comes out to 3.9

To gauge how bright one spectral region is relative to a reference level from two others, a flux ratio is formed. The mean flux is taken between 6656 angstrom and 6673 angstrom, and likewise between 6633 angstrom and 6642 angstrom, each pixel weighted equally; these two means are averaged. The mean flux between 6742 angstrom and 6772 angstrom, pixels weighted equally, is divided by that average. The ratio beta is 0.98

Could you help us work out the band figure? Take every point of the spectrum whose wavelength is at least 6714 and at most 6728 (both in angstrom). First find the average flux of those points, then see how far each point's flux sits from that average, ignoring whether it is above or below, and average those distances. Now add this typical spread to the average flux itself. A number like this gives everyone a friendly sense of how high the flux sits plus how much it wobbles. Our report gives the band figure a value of 19.22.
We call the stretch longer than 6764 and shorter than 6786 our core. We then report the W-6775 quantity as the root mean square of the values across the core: 18.0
